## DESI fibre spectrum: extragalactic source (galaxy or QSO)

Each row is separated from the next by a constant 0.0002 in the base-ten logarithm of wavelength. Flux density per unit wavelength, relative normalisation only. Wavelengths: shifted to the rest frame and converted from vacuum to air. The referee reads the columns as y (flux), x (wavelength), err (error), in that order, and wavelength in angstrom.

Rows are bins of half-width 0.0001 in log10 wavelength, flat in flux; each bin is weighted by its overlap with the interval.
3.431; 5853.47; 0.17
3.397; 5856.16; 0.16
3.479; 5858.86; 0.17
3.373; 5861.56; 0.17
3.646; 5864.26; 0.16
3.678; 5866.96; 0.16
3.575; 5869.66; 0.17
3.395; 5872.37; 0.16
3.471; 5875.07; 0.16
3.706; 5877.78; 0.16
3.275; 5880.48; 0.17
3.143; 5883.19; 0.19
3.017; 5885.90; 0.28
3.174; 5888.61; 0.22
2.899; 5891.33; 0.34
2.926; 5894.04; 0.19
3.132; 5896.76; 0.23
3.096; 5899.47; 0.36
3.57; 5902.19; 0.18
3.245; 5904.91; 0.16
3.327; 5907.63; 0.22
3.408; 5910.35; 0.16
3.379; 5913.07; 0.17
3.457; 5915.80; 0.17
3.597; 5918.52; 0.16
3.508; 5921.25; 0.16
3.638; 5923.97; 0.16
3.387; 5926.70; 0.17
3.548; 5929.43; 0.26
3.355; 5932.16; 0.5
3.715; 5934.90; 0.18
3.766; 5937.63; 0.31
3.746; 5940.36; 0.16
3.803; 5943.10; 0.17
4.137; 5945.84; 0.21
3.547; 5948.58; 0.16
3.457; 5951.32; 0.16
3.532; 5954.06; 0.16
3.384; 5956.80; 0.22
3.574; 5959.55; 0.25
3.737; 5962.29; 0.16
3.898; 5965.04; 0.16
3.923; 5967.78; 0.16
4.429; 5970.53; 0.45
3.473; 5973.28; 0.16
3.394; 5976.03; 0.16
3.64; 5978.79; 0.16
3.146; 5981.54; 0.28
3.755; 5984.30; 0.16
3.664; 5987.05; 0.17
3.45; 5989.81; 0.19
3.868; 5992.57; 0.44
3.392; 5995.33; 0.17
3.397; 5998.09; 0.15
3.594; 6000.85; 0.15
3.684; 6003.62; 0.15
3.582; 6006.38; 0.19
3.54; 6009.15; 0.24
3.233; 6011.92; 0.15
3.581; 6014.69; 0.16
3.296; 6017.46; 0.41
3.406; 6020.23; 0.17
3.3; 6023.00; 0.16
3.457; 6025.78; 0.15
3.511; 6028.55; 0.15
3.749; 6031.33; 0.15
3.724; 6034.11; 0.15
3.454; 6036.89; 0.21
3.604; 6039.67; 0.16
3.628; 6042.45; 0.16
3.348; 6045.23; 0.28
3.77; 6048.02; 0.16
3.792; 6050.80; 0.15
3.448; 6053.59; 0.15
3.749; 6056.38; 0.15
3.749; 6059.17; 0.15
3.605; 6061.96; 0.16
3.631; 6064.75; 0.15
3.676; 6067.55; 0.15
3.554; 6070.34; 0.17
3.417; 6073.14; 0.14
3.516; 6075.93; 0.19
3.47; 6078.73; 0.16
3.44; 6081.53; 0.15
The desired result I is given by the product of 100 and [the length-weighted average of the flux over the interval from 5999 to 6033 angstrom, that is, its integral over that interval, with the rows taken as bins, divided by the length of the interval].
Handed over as 349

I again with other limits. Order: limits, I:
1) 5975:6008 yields 355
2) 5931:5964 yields 365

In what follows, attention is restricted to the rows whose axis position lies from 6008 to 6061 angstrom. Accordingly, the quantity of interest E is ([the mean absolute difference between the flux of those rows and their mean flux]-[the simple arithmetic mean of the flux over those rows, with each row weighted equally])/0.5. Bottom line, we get -6.78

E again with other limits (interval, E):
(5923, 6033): -6.82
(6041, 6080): -6.96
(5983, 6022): -6.77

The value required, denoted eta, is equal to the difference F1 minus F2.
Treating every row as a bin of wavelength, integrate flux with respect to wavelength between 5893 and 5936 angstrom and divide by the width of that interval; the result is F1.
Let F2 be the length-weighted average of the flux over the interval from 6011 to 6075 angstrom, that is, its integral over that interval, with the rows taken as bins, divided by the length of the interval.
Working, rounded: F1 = 3.39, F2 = 3.55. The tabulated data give -0.16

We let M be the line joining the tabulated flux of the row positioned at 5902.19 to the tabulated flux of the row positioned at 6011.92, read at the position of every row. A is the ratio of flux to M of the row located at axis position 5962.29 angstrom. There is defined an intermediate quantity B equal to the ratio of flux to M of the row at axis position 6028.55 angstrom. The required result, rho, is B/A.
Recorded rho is 1.00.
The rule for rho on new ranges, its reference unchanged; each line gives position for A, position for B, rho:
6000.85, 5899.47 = 0.79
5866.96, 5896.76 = 0.87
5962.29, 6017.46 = 0.93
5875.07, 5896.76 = 0.92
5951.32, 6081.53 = 1.13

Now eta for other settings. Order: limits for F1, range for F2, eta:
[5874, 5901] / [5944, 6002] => -0.46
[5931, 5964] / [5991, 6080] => 0.10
